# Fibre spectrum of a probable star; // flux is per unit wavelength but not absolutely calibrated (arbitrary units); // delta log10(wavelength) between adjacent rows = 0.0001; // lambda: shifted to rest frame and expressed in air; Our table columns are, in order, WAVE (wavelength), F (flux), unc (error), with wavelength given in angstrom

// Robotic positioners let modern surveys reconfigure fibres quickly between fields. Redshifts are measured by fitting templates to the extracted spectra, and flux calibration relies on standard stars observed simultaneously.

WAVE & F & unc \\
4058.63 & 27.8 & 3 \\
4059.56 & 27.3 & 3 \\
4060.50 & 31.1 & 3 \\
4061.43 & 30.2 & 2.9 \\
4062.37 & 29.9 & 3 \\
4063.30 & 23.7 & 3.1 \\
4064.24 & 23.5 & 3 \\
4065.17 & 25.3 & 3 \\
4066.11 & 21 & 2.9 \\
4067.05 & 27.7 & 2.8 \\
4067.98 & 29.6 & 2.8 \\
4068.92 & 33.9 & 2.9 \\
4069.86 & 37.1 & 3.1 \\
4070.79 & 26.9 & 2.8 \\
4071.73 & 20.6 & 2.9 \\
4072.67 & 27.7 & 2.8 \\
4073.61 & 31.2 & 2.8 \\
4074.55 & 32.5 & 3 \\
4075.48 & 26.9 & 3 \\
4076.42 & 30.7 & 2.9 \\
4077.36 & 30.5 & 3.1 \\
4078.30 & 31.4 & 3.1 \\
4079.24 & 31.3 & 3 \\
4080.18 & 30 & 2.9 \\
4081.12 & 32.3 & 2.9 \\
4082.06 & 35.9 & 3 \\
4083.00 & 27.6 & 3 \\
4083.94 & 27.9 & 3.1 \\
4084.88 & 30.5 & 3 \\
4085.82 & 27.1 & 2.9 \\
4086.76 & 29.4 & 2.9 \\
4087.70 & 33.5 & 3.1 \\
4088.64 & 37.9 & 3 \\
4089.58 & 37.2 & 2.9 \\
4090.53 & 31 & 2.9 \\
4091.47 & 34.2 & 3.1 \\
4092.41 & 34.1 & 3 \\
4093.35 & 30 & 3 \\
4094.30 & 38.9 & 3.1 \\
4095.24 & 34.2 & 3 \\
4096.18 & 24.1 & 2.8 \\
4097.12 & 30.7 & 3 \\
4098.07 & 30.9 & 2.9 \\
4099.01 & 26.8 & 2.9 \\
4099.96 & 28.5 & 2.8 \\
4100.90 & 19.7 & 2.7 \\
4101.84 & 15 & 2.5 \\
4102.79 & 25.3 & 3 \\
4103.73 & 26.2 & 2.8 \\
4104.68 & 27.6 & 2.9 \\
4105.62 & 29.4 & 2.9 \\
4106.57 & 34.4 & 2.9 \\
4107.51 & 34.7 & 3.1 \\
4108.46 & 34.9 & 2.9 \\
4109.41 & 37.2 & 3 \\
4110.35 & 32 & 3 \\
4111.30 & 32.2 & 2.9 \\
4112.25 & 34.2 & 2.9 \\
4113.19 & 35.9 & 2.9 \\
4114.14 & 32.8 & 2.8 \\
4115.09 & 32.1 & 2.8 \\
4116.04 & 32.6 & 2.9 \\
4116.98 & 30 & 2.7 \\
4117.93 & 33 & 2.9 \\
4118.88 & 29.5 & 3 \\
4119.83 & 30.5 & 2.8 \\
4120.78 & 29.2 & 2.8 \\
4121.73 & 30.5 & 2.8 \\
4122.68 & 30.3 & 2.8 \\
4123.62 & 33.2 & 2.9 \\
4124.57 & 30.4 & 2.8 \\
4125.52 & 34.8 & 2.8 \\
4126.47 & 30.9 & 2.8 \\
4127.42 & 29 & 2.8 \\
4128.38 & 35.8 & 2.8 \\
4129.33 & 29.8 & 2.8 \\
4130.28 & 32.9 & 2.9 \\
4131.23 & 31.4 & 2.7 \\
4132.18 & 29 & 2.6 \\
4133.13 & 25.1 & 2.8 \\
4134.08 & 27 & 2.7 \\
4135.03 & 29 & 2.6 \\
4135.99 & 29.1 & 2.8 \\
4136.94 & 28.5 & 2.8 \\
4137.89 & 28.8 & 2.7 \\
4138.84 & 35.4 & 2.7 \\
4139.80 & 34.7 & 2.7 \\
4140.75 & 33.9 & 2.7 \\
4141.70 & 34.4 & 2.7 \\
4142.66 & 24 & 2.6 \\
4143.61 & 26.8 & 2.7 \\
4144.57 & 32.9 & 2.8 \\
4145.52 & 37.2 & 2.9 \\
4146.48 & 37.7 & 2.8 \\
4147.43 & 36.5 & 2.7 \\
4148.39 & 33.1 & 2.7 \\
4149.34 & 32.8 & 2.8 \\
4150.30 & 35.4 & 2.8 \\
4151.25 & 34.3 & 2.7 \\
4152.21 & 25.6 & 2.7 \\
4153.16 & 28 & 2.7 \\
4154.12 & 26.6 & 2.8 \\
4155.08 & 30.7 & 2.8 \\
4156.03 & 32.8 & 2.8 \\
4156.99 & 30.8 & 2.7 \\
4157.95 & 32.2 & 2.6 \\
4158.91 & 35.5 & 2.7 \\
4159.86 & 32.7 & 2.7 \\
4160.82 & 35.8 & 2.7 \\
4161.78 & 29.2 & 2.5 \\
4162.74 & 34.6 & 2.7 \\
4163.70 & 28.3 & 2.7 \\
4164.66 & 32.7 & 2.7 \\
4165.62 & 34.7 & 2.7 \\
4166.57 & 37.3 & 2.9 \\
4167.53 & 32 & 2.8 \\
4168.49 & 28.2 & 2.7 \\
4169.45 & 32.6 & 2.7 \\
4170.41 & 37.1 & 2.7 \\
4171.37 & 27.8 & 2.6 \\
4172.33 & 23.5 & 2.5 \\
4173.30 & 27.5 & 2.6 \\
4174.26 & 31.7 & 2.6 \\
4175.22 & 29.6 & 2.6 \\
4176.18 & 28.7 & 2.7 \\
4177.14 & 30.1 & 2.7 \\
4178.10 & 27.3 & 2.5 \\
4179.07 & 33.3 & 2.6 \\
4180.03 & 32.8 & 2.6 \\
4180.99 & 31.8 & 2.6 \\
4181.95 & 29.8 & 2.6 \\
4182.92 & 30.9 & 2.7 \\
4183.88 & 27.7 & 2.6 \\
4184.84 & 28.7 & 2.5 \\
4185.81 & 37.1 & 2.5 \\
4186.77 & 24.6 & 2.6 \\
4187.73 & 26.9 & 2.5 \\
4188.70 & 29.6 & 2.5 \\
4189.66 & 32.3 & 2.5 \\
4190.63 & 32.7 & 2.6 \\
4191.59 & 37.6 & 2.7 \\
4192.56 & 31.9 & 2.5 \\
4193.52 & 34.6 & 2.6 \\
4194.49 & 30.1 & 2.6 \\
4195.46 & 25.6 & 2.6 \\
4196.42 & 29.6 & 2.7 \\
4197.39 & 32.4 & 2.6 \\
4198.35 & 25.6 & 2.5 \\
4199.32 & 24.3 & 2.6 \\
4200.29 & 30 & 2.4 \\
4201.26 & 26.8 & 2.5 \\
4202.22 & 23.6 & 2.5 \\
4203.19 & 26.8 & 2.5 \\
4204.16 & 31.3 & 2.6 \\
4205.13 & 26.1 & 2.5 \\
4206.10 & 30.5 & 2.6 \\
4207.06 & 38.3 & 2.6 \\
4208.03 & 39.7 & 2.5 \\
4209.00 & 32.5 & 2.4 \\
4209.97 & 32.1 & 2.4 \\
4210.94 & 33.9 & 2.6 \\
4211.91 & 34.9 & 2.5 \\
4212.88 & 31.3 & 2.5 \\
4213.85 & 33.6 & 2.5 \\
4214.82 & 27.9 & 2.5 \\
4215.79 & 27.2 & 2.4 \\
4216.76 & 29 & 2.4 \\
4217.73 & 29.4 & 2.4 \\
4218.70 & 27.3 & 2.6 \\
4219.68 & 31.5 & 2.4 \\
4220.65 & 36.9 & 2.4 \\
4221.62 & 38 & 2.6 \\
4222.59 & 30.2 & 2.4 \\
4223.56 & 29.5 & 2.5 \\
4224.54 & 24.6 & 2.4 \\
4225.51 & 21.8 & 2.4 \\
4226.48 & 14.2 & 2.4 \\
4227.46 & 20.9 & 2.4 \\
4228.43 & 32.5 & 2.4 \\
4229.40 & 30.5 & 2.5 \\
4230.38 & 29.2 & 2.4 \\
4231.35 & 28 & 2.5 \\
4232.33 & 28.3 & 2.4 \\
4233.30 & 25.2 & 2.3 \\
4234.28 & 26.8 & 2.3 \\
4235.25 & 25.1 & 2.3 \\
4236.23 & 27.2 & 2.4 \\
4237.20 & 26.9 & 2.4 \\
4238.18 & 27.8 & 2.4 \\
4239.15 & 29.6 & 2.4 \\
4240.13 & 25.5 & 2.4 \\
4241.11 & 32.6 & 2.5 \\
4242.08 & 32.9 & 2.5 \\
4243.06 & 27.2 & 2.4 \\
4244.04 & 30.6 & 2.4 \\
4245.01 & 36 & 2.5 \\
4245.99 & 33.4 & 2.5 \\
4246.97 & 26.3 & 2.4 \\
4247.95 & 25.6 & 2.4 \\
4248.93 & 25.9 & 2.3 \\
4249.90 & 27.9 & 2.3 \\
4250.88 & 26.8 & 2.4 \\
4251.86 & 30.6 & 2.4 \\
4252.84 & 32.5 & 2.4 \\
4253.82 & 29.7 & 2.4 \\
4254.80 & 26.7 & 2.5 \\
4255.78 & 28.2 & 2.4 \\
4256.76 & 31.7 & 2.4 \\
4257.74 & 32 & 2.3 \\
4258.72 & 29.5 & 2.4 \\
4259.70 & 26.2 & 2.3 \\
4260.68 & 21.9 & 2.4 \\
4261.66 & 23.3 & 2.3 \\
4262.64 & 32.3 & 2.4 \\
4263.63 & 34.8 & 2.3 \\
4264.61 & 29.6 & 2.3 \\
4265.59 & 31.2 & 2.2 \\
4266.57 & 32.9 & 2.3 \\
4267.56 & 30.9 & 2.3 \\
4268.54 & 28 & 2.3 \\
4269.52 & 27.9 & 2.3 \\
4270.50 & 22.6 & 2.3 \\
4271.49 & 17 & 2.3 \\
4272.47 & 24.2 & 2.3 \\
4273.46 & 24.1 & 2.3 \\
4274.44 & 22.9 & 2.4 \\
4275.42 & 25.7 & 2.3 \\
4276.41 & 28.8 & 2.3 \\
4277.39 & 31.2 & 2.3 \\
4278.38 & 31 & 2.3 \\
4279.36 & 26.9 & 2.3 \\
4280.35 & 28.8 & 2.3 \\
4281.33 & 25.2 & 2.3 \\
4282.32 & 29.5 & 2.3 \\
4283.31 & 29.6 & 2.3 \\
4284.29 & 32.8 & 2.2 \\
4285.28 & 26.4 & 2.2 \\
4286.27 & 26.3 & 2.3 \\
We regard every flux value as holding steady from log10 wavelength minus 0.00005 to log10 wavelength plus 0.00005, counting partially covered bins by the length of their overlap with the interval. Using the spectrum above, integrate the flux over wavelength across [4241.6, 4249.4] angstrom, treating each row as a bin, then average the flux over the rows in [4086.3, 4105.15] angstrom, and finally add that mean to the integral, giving 262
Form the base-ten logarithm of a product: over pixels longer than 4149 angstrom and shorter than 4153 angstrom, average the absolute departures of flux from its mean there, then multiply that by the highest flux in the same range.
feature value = 2.06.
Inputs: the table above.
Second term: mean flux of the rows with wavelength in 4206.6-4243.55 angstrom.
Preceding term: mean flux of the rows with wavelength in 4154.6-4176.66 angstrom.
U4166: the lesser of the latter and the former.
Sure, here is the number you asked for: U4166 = 29.5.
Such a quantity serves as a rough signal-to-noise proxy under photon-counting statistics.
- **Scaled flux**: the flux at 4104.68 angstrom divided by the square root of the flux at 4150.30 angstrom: 4.64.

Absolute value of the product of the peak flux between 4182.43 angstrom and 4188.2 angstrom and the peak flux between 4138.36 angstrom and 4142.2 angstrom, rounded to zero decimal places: 1313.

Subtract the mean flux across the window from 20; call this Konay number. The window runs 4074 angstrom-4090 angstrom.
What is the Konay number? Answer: -11.3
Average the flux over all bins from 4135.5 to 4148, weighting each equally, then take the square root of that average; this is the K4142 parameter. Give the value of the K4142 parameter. 5.7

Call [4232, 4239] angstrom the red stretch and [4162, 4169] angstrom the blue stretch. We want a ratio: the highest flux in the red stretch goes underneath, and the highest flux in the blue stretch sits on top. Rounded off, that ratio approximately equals 1.32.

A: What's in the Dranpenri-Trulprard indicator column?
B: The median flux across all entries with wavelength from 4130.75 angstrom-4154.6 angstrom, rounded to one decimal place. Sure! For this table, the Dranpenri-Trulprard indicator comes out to 31.4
